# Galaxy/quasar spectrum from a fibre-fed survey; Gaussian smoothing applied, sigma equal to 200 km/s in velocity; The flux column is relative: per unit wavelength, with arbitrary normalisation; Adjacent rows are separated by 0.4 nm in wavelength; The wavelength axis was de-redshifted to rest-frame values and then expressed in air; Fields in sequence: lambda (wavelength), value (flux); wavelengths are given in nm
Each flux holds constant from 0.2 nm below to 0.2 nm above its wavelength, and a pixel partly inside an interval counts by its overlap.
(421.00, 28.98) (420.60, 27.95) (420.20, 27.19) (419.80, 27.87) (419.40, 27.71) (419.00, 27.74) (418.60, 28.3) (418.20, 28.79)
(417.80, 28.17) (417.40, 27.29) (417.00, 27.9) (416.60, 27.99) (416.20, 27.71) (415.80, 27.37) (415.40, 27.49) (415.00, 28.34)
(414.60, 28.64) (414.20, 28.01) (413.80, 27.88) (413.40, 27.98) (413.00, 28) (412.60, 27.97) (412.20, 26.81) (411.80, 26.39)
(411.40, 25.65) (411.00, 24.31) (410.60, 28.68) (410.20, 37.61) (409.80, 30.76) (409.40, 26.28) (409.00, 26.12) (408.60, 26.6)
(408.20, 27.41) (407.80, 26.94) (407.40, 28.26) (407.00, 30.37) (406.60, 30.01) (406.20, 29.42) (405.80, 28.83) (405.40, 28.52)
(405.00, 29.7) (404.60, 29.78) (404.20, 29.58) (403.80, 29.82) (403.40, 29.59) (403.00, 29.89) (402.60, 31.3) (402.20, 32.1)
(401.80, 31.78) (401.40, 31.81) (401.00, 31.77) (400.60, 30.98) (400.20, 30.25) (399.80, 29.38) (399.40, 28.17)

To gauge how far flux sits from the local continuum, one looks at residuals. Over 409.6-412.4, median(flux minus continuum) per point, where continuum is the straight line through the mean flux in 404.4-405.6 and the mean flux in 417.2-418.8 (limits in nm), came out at -1.9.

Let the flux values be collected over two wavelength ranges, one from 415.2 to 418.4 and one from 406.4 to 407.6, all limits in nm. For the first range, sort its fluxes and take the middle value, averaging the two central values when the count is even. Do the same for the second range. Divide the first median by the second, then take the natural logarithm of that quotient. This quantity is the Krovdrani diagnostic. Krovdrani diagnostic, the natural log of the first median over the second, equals -0.076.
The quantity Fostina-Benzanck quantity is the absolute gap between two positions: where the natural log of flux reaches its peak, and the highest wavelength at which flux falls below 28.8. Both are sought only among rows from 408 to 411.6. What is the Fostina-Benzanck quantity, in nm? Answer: 1.20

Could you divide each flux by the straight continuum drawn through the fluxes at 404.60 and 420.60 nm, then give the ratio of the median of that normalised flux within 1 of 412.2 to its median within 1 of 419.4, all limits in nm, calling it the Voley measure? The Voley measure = 0.940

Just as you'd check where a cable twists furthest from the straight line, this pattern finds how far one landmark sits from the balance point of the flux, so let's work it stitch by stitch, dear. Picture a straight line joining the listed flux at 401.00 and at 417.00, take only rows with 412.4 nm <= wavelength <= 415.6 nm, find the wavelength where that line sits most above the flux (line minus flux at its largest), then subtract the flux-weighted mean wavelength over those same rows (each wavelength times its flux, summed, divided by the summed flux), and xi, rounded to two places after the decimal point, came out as -1.40 nm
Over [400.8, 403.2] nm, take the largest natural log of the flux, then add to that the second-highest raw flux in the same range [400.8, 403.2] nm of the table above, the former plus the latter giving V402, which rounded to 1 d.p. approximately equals 35.3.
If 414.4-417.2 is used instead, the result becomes 31.7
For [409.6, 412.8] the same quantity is 34.4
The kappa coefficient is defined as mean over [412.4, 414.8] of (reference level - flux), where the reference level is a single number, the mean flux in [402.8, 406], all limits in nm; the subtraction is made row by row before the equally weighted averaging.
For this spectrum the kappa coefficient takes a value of 1.4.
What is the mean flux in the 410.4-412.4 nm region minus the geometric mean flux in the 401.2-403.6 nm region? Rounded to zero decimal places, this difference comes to -5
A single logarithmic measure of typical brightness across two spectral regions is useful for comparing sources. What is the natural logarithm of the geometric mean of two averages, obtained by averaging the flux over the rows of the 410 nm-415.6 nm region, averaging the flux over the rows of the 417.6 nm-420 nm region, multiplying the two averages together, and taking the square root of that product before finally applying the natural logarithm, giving 3.34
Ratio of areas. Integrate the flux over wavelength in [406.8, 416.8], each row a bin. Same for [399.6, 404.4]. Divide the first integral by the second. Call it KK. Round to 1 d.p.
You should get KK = 1.9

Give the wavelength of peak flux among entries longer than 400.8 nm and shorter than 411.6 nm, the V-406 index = 410.20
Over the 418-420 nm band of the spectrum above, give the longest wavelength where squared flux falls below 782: 419.80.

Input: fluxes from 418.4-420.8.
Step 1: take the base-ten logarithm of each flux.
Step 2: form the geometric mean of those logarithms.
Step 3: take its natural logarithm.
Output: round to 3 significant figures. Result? 0.367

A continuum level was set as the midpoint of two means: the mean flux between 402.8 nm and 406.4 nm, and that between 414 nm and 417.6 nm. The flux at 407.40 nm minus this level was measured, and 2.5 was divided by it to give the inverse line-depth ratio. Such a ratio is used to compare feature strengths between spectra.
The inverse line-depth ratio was -6.3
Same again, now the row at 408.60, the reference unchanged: -1.2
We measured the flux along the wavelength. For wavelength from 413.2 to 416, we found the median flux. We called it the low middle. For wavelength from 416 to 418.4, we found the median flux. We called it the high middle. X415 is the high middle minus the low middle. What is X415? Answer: 0.0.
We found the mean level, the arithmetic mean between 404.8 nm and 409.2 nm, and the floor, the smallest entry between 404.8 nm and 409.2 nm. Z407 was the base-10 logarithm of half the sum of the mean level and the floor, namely 1.44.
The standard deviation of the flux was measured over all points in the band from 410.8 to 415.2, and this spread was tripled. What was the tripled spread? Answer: 4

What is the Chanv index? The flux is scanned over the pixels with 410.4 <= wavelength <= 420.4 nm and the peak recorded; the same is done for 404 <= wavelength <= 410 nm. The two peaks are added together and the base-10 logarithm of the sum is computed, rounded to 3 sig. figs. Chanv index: 1.77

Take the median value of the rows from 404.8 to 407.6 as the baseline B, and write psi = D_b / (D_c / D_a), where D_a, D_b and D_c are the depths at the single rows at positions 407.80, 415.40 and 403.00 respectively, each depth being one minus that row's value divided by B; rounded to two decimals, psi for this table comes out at -0.35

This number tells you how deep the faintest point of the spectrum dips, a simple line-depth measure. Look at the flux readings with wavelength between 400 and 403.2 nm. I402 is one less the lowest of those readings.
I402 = -28.9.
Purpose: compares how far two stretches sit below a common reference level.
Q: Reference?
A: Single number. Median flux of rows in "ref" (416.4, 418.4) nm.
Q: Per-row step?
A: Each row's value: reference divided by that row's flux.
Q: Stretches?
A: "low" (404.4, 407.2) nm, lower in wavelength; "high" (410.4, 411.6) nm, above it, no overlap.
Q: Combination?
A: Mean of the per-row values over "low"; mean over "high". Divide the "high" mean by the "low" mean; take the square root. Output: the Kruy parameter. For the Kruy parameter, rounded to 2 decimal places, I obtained 1.06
